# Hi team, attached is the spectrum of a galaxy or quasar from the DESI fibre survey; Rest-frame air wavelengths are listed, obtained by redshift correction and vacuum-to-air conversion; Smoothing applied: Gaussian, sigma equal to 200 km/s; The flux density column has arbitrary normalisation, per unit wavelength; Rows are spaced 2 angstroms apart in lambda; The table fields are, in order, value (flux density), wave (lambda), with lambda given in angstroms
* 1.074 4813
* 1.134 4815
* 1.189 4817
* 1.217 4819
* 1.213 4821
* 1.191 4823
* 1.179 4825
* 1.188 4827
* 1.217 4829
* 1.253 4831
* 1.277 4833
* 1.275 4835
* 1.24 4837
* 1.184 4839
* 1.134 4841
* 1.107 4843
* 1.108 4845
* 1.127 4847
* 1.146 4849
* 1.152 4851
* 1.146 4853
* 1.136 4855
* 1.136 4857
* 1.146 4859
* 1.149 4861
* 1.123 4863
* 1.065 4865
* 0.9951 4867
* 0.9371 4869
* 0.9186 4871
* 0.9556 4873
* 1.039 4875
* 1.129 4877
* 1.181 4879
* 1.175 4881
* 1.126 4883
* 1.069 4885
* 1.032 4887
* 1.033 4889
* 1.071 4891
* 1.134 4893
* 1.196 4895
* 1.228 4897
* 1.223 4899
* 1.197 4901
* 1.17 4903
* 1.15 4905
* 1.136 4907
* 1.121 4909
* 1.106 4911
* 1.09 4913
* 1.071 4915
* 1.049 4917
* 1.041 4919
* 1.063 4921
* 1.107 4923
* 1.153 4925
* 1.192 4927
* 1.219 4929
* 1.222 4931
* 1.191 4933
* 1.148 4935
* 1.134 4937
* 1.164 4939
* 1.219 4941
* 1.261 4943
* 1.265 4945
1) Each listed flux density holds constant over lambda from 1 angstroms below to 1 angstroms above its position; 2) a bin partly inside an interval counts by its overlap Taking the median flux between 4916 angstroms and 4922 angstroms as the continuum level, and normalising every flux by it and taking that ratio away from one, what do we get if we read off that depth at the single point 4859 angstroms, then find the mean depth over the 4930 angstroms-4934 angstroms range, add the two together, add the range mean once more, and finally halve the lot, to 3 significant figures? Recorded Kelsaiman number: -0.196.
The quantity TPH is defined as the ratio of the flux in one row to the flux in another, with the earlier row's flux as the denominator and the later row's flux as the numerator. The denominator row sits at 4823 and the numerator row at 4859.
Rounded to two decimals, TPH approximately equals 0.96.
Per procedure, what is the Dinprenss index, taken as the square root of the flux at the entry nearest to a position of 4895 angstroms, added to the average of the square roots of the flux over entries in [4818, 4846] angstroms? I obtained 2.19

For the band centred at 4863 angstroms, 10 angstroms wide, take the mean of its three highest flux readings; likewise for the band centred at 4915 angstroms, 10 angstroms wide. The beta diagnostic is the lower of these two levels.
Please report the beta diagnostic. 1.09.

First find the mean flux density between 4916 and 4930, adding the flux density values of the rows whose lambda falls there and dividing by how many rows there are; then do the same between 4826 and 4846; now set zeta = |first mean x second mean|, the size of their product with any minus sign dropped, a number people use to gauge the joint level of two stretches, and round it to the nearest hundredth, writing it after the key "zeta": 1.34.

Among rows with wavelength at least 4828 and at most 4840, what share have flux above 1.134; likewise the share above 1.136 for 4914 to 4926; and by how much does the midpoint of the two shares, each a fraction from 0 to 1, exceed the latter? 0.42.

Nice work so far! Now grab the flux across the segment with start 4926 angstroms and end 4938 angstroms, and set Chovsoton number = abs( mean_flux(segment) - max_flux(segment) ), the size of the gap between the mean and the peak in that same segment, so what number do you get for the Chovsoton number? 0.038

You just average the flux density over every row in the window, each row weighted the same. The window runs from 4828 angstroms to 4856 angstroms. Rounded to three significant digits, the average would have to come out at 1.18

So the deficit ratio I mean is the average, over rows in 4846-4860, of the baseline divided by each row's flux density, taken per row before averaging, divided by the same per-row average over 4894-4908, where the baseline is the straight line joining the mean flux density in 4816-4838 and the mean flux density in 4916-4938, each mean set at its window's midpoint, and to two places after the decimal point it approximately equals 1.07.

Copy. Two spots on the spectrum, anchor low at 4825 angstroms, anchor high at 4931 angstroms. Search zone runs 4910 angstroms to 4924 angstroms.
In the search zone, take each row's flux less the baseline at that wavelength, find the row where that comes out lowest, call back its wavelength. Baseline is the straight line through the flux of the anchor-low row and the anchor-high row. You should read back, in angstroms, 4919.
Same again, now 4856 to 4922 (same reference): 4871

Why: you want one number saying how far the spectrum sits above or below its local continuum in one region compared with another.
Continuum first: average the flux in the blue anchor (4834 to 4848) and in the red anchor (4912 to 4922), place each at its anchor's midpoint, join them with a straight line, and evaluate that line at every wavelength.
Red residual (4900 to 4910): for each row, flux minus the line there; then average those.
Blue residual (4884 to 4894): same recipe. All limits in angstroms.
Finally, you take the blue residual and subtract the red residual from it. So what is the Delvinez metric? -0.11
